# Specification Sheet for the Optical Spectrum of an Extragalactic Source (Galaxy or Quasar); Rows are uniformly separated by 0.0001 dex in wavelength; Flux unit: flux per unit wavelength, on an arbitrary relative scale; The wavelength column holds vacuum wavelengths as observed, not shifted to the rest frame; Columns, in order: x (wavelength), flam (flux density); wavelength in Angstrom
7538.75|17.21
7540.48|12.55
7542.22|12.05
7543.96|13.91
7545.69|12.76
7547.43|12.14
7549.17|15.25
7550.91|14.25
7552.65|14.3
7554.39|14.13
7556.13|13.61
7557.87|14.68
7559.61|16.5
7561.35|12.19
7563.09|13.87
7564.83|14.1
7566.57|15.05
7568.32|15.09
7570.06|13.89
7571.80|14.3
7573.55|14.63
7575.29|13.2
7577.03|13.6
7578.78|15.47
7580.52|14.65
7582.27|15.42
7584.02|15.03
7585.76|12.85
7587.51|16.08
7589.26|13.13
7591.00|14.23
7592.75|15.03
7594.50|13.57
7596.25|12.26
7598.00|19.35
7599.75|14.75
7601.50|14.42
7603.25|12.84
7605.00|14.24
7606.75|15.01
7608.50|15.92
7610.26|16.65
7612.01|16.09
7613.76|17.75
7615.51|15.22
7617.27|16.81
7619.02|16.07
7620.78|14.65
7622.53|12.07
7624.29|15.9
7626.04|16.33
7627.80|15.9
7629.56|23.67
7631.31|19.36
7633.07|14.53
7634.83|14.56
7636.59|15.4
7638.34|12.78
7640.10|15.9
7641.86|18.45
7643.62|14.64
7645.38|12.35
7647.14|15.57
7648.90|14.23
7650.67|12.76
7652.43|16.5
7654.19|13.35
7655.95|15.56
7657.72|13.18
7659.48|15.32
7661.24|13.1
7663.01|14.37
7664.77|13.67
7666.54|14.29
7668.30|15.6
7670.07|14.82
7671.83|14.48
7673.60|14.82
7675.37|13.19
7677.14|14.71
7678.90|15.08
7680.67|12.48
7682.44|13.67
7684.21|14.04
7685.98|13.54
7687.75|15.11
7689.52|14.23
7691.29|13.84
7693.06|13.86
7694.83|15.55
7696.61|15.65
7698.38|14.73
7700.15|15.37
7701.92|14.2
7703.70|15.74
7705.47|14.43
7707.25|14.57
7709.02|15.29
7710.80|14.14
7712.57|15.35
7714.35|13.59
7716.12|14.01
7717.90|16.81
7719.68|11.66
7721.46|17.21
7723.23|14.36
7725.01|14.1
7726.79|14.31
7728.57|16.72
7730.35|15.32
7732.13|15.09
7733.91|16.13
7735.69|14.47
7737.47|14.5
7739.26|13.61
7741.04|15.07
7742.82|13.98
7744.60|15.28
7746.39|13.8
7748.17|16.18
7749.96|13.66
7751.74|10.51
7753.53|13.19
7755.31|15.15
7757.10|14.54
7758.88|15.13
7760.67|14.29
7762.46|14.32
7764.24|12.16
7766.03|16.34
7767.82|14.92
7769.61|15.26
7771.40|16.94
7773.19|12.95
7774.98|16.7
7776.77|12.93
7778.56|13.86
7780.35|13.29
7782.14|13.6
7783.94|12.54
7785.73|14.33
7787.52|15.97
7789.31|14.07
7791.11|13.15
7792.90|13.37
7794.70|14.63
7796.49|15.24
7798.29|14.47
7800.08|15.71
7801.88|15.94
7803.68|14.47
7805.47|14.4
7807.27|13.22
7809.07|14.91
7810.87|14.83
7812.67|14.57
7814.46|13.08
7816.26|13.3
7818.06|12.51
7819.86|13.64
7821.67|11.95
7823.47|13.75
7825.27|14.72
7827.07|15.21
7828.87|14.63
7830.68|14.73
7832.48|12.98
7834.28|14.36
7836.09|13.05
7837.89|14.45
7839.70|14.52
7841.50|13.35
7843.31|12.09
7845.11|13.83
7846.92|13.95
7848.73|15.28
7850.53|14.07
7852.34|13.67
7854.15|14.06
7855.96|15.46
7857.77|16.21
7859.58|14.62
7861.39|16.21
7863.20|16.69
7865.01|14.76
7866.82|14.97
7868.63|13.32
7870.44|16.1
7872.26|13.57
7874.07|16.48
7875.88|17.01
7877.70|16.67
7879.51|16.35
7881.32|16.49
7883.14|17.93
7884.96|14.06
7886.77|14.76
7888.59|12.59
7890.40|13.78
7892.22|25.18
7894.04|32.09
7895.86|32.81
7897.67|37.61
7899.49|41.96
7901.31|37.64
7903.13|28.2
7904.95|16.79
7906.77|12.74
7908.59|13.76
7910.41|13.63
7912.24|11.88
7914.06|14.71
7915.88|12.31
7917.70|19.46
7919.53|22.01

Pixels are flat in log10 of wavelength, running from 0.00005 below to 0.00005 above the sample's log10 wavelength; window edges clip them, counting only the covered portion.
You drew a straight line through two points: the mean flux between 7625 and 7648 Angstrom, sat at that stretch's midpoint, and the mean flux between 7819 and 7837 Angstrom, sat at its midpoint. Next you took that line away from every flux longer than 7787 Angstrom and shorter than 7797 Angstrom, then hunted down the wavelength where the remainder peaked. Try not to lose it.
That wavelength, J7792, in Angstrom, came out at 7787.52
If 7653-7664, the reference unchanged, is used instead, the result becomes 7655.95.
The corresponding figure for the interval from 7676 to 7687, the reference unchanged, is 7678.90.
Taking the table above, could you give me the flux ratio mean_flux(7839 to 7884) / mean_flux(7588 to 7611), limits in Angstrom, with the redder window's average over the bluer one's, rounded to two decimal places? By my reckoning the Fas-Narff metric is 1.03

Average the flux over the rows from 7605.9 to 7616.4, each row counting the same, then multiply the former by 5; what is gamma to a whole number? 81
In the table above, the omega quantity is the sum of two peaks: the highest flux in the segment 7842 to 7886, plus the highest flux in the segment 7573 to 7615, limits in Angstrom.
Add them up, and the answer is 37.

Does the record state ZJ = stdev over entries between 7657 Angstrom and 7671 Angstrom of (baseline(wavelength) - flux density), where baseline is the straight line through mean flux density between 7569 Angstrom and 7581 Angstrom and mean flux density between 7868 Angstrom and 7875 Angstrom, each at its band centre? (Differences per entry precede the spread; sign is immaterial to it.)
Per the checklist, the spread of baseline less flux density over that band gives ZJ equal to 0.9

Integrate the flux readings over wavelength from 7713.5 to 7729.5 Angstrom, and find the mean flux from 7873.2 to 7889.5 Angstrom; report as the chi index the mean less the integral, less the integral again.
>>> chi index -456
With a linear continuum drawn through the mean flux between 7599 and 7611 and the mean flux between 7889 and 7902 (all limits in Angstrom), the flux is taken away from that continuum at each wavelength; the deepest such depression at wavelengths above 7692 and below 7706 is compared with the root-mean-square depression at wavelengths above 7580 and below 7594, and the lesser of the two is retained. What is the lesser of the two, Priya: 1.3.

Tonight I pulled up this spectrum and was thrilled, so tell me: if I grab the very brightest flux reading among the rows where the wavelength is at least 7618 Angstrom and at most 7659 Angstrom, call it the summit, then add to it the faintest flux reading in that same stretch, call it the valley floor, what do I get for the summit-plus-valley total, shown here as 36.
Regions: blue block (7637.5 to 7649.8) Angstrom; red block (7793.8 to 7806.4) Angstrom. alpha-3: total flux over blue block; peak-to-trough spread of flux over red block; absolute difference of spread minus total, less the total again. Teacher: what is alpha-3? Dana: -1.5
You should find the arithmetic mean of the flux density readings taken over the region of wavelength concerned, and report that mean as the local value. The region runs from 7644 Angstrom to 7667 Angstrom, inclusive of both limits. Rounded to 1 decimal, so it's 14.2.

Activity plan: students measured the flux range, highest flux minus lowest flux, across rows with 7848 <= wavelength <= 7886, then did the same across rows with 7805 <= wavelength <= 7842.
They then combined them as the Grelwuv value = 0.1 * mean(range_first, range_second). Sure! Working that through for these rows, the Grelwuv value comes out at 0.39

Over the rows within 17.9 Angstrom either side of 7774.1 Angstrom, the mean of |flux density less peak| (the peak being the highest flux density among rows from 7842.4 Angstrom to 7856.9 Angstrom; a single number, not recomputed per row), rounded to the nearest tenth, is 1.5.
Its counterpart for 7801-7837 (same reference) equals 1.5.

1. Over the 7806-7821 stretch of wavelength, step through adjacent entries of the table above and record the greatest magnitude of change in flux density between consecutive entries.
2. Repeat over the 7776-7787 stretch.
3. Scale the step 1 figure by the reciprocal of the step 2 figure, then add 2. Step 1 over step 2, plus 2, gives 2.94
